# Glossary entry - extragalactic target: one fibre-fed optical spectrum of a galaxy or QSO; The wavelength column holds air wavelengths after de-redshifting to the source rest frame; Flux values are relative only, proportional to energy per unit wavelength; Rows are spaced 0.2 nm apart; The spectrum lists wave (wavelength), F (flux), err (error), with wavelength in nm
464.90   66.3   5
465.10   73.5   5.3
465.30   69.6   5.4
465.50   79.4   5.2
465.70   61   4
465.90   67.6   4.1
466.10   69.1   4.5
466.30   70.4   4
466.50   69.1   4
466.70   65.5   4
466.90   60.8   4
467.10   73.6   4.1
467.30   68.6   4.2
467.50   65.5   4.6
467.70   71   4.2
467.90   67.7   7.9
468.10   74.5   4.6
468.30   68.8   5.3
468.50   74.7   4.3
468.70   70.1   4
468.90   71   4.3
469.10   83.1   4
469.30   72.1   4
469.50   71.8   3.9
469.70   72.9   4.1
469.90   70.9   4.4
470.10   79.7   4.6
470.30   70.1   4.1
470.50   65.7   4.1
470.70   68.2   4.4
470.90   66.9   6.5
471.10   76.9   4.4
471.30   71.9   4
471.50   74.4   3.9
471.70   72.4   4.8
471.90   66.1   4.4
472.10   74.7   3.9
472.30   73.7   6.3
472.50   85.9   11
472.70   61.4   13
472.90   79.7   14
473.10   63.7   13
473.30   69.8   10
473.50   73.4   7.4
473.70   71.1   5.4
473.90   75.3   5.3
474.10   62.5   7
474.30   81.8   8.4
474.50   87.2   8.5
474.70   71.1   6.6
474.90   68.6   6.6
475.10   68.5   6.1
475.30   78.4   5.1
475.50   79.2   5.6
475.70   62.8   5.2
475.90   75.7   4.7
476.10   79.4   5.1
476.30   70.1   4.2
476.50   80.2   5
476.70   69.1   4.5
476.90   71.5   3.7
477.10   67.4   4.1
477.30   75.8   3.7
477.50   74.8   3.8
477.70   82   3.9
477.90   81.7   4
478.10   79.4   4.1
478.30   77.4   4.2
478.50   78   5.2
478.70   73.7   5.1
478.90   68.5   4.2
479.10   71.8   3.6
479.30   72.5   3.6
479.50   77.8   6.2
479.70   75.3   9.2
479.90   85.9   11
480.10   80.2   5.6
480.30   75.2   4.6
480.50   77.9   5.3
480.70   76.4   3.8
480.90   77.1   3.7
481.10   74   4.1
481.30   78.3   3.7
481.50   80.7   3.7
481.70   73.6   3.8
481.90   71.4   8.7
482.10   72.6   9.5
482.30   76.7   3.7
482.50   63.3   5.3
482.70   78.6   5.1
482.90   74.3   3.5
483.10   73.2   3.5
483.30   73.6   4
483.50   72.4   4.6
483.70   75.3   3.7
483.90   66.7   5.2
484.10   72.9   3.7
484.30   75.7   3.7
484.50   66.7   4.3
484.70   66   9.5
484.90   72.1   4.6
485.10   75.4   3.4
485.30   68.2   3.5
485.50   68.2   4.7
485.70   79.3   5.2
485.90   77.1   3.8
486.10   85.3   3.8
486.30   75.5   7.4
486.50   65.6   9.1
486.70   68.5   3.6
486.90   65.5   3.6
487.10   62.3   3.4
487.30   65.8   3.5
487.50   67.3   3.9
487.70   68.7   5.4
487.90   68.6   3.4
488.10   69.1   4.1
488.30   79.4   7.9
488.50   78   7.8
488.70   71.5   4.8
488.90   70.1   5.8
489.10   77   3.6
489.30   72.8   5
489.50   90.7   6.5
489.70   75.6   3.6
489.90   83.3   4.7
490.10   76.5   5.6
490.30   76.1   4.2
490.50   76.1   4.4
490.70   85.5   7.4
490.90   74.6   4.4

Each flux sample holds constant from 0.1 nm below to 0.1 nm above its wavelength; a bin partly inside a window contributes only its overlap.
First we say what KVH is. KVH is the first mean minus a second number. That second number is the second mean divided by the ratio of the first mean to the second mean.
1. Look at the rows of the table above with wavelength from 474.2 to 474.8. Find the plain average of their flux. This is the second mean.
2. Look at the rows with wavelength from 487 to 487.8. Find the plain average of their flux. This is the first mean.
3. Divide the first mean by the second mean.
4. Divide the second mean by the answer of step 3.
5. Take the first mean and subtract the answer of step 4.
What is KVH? -31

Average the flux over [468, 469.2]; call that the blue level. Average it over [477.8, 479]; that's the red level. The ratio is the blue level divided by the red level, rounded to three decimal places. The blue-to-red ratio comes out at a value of 0.964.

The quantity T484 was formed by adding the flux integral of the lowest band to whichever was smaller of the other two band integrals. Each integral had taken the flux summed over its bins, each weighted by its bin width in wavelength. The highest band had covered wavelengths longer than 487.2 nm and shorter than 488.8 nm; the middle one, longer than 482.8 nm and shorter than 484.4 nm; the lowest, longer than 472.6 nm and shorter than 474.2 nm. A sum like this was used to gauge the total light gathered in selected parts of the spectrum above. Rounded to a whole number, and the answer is 225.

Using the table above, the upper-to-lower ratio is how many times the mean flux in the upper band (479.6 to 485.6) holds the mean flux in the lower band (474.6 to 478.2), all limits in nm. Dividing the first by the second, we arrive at 1.00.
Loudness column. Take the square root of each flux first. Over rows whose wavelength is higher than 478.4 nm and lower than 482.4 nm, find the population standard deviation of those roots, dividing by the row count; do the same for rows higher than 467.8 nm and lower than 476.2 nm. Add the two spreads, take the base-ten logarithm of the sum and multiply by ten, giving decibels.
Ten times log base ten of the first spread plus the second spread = -2.5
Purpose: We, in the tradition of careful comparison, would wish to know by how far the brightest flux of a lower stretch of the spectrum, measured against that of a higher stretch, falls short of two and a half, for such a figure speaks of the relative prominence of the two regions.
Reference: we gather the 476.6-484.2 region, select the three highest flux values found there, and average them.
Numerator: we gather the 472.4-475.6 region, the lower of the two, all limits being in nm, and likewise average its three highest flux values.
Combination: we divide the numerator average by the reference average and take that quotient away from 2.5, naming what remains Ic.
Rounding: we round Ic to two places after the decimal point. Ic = 1.48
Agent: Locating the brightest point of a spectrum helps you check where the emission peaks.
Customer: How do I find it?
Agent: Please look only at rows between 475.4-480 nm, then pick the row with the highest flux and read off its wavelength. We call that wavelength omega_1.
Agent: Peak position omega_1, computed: 479.90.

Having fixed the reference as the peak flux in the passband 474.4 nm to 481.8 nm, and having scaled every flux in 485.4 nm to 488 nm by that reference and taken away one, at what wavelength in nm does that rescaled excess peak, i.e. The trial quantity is 486.10 nm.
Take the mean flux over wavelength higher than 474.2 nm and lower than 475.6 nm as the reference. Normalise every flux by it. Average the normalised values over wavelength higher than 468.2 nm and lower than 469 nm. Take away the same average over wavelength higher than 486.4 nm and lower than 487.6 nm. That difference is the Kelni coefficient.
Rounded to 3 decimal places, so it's 0.070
